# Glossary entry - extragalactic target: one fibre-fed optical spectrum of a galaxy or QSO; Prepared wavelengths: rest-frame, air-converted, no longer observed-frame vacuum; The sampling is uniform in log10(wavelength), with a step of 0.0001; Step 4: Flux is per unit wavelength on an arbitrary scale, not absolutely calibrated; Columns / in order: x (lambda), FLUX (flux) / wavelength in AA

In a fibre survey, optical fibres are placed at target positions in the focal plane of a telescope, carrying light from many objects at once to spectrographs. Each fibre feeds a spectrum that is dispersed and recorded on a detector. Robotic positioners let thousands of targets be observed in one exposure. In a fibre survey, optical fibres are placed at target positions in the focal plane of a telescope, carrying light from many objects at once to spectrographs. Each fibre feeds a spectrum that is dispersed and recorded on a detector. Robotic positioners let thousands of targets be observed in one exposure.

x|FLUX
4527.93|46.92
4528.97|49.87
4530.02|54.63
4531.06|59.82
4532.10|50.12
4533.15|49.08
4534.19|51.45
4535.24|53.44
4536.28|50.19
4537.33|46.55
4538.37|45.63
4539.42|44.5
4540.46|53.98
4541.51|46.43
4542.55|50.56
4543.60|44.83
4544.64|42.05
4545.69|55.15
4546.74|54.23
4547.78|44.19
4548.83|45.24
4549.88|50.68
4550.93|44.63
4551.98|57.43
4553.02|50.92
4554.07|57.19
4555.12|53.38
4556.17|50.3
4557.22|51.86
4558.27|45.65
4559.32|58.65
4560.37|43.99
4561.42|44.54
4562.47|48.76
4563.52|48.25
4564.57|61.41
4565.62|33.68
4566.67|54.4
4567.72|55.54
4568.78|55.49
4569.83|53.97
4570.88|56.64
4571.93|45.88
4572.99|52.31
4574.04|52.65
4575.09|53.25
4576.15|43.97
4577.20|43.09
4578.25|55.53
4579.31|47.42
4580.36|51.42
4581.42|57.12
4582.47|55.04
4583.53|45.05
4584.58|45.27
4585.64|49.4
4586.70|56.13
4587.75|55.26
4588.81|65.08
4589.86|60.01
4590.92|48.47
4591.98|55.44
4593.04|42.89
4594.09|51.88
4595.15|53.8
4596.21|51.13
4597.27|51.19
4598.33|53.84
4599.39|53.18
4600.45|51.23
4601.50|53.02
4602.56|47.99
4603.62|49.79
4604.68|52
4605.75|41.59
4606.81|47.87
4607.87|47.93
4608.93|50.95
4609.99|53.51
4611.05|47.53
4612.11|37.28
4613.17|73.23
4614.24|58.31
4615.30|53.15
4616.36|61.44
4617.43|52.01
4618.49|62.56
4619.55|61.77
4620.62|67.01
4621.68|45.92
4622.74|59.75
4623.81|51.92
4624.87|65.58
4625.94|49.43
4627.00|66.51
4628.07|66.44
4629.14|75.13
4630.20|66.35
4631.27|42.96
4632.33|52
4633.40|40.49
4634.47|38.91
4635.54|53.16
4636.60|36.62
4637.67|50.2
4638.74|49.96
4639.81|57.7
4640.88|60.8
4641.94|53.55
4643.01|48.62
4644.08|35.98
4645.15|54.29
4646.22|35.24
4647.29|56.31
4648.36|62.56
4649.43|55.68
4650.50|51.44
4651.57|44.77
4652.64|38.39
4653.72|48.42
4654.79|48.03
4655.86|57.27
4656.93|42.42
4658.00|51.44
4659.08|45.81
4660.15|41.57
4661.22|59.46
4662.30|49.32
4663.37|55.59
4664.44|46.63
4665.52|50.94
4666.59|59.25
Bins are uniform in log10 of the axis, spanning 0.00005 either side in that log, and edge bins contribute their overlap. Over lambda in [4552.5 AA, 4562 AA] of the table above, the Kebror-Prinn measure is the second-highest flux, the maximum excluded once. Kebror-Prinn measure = 57.19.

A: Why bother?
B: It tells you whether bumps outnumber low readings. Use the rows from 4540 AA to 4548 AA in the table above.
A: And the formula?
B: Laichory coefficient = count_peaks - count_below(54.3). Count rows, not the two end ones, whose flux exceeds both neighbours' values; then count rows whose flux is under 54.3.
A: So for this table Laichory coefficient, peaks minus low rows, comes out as -5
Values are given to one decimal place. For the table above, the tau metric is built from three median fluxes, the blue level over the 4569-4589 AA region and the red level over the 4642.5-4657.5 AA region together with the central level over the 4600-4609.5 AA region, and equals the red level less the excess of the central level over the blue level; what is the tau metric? 51.4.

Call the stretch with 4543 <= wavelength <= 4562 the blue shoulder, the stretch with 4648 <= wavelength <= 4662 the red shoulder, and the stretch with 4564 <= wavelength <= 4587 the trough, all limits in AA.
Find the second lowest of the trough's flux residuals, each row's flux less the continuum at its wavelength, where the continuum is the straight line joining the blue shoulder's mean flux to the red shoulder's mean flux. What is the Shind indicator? -6.6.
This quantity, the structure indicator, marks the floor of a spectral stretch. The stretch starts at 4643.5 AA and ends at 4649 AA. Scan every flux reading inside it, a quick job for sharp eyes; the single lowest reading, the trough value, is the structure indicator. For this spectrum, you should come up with 35.24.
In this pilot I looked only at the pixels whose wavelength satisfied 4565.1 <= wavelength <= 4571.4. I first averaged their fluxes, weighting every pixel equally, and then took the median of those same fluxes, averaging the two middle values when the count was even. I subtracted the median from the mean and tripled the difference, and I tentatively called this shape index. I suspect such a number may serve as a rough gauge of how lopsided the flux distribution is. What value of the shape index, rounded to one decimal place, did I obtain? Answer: -10.0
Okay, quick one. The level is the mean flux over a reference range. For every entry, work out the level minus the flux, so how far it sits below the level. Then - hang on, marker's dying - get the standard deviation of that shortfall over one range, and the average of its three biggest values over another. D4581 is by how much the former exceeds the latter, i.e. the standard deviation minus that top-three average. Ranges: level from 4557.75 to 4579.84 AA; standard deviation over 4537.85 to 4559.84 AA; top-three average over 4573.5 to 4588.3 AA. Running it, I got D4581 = -1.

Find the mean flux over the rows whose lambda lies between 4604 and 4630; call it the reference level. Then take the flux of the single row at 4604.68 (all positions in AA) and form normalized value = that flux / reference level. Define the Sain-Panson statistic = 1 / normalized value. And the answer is 1.08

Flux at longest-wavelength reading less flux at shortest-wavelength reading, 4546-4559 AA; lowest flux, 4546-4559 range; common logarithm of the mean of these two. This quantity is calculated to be 1.25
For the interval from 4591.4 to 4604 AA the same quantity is 1.27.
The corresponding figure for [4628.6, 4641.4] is 1.05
